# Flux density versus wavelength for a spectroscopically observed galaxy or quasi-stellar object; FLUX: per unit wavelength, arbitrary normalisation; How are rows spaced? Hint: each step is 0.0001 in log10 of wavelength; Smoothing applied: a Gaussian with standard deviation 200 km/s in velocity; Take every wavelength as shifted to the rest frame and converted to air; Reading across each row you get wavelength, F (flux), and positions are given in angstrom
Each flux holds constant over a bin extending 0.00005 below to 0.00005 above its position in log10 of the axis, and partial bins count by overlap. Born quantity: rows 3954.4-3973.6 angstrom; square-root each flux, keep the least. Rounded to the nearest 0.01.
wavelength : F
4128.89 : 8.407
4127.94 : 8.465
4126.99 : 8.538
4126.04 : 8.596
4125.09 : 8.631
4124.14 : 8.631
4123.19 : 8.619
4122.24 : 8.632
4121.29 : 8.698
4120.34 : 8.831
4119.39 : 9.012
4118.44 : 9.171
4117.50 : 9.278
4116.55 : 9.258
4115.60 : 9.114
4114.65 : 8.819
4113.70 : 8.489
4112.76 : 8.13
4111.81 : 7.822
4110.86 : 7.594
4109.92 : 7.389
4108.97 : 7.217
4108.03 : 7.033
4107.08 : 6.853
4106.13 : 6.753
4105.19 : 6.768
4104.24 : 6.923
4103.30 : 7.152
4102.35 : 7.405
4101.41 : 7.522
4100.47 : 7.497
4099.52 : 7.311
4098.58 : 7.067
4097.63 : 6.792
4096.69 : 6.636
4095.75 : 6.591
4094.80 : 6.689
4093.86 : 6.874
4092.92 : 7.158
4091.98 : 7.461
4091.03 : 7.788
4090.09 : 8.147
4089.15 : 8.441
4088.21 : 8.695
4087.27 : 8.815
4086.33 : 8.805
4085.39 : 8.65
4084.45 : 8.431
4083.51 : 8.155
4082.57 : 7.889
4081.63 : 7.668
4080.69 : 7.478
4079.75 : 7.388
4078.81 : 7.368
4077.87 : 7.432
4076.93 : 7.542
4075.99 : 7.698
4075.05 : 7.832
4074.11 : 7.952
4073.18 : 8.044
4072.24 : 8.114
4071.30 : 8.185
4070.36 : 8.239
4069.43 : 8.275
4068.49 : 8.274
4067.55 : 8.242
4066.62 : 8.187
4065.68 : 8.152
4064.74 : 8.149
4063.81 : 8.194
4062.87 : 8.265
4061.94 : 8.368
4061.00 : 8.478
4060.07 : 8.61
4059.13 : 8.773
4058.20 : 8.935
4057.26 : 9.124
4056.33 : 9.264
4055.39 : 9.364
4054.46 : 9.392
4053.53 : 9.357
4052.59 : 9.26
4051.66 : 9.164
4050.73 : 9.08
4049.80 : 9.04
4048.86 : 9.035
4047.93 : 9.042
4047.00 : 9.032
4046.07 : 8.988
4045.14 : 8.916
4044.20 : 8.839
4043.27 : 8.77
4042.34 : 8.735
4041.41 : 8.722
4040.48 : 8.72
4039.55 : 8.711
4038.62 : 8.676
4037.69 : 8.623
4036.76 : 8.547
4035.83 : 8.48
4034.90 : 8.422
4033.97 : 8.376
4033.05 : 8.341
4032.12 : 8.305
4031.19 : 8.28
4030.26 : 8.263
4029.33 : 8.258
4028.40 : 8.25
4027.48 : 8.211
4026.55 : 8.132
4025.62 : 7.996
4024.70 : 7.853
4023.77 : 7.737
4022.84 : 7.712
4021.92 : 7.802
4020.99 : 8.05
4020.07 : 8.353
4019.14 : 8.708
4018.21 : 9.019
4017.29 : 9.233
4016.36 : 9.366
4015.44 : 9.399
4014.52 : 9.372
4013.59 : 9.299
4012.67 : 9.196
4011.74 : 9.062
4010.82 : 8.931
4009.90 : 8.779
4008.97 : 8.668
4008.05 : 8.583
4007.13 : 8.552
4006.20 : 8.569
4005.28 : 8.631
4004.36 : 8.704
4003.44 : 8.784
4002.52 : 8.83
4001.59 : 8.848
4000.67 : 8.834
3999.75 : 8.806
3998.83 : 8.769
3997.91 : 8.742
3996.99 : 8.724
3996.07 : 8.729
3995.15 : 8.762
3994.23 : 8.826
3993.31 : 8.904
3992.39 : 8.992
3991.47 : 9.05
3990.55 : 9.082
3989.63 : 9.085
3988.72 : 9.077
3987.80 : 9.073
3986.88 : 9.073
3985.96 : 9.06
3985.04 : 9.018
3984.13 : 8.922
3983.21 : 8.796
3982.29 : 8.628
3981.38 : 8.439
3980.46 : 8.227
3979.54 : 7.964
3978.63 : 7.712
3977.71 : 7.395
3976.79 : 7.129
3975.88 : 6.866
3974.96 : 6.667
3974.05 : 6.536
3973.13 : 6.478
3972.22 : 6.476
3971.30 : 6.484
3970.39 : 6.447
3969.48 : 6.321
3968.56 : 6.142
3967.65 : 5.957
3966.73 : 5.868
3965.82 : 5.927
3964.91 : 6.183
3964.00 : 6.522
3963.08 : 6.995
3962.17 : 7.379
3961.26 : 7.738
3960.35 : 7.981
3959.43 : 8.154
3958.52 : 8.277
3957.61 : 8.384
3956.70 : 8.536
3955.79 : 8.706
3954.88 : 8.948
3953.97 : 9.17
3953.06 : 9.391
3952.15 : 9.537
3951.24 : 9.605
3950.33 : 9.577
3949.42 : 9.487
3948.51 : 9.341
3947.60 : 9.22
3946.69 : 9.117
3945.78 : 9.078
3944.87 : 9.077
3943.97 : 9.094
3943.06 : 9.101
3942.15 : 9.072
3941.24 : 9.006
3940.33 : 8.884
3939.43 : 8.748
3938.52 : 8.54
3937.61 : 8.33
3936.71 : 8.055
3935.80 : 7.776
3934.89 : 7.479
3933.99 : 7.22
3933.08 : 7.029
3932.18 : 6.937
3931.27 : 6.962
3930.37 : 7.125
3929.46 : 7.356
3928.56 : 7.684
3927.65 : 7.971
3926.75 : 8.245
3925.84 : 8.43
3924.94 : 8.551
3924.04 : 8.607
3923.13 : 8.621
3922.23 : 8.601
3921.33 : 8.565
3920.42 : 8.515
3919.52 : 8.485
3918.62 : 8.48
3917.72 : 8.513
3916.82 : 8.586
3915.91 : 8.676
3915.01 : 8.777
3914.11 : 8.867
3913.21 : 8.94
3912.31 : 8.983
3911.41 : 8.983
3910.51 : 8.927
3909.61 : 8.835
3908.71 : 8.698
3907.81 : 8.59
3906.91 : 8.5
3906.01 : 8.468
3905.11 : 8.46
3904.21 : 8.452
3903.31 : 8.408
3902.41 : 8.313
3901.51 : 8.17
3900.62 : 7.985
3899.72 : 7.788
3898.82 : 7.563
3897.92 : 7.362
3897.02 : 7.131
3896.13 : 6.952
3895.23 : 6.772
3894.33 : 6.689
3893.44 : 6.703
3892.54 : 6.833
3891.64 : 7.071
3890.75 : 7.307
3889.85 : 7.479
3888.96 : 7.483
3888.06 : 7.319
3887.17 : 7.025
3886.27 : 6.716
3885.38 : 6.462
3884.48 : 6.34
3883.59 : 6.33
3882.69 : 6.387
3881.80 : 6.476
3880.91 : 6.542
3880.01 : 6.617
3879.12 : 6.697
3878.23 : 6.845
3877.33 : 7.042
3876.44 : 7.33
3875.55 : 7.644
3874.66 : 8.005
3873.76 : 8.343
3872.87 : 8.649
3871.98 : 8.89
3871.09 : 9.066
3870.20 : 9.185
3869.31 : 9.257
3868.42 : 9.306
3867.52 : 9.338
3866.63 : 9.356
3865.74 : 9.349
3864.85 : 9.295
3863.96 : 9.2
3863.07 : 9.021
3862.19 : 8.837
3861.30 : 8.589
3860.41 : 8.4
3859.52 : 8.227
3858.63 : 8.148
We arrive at 2.42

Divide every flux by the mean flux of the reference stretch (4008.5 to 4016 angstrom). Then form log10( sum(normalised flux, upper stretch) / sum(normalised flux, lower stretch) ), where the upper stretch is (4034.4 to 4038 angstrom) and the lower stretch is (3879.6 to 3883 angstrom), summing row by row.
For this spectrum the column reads 0.117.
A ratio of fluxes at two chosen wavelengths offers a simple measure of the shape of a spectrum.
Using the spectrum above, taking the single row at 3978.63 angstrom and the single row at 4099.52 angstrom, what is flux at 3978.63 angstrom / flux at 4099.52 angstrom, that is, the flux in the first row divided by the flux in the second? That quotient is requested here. 1.05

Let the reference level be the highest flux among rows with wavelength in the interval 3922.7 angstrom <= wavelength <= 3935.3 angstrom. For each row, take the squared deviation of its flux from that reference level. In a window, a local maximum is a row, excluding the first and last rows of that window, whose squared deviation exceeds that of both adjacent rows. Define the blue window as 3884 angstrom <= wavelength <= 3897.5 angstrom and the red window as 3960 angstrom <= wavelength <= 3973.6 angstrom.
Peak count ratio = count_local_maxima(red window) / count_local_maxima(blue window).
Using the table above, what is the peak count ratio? 2.0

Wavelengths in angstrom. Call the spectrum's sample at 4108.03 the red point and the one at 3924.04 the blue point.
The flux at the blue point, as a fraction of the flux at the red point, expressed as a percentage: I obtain 122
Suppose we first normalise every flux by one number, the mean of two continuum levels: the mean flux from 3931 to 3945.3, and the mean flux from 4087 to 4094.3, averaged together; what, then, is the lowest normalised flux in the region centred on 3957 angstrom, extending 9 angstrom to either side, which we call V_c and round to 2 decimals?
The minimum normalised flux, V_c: 0.73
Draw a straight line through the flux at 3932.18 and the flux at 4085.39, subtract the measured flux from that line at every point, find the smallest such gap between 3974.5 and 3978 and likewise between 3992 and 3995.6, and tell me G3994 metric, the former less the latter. 1.4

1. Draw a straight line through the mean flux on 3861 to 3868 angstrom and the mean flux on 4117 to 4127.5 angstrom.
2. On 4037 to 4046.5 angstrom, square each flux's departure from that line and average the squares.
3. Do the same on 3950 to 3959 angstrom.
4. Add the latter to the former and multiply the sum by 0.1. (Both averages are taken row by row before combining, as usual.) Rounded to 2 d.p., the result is 0.03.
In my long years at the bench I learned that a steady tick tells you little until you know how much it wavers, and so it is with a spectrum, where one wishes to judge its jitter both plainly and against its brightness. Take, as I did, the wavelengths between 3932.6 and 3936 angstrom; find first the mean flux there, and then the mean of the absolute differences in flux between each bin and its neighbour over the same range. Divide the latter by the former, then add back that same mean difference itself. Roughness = 0.28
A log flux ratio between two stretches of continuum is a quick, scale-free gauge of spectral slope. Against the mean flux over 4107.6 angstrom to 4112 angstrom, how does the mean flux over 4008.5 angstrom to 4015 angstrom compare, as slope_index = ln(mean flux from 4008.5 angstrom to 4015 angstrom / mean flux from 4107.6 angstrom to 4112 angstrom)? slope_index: 0.20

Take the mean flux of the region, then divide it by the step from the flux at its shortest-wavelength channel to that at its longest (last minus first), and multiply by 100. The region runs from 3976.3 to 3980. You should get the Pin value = 904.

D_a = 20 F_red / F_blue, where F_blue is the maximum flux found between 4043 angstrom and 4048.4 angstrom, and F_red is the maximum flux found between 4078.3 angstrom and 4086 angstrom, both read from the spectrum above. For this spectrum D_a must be 19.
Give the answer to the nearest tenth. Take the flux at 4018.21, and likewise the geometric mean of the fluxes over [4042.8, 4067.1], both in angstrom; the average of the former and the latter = 8.9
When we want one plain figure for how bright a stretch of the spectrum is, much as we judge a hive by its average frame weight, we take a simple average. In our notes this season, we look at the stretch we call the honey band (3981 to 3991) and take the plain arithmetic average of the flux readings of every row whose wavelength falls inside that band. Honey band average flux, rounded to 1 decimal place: 8.9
